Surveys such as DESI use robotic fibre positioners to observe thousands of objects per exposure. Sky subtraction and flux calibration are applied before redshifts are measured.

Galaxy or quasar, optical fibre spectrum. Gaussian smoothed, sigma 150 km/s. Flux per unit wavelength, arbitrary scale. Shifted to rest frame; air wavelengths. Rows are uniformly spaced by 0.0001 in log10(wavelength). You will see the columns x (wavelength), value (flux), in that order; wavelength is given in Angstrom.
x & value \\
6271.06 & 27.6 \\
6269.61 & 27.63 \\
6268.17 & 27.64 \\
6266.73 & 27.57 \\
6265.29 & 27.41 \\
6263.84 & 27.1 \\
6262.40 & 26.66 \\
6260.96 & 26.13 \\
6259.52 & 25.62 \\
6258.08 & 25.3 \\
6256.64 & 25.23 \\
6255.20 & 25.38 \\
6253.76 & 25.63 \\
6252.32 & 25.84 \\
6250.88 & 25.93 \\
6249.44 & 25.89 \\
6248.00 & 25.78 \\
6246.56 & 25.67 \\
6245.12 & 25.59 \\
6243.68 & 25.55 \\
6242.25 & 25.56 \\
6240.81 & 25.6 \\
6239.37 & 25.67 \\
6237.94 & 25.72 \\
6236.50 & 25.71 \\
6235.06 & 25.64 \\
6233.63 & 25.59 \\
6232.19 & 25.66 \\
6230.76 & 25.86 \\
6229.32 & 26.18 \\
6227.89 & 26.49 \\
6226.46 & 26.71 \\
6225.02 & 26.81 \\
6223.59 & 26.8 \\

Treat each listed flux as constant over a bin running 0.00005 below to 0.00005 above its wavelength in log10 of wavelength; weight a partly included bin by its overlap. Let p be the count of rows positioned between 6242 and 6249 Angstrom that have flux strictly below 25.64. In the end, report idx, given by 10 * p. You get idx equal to 30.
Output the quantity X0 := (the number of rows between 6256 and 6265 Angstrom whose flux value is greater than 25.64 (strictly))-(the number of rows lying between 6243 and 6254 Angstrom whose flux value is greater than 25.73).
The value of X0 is -1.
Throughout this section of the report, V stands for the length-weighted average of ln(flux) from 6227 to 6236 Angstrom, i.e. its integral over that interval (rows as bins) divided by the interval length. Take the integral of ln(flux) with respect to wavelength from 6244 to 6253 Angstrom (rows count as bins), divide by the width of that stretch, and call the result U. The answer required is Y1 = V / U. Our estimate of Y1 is 1.00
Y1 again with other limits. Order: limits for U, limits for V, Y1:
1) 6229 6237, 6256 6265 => 1.00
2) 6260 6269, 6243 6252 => 0.98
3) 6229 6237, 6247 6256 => 1.00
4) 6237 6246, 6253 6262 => 1.00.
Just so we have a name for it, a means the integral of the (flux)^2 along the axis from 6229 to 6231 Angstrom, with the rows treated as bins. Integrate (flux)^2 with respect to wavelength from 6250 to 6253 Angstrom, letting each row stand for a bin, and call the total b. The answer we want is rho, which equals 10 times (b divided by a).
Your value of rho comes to 14.9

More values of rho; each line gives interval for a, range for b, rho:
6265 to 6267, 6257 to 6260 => 12.8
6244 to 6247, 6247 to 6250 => 10.2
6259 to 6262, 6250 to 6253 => 9.9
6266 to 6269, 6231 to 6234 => 8.6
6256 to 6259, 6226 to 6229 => 11.0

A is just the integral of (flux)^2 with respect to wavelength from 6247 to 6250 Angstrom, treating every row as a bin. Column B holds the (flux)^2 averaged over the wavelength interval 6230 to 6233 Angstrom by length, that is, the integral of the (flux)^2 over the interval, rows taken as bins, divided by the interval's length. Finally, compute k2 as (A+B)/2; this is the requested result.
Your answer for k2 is 1330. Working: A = 1998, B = 662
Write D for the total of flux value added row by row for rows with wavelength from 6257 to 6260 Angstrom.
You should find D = 50.9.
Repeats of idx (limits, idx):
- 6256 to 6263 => 30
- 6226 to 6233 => 0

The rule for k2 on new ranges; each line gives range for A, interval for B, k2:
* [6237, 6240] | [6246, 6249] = 1322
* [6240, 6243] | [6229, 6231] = 1320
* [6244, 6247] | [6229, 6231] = 1321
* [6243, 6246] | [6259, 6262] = 1318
